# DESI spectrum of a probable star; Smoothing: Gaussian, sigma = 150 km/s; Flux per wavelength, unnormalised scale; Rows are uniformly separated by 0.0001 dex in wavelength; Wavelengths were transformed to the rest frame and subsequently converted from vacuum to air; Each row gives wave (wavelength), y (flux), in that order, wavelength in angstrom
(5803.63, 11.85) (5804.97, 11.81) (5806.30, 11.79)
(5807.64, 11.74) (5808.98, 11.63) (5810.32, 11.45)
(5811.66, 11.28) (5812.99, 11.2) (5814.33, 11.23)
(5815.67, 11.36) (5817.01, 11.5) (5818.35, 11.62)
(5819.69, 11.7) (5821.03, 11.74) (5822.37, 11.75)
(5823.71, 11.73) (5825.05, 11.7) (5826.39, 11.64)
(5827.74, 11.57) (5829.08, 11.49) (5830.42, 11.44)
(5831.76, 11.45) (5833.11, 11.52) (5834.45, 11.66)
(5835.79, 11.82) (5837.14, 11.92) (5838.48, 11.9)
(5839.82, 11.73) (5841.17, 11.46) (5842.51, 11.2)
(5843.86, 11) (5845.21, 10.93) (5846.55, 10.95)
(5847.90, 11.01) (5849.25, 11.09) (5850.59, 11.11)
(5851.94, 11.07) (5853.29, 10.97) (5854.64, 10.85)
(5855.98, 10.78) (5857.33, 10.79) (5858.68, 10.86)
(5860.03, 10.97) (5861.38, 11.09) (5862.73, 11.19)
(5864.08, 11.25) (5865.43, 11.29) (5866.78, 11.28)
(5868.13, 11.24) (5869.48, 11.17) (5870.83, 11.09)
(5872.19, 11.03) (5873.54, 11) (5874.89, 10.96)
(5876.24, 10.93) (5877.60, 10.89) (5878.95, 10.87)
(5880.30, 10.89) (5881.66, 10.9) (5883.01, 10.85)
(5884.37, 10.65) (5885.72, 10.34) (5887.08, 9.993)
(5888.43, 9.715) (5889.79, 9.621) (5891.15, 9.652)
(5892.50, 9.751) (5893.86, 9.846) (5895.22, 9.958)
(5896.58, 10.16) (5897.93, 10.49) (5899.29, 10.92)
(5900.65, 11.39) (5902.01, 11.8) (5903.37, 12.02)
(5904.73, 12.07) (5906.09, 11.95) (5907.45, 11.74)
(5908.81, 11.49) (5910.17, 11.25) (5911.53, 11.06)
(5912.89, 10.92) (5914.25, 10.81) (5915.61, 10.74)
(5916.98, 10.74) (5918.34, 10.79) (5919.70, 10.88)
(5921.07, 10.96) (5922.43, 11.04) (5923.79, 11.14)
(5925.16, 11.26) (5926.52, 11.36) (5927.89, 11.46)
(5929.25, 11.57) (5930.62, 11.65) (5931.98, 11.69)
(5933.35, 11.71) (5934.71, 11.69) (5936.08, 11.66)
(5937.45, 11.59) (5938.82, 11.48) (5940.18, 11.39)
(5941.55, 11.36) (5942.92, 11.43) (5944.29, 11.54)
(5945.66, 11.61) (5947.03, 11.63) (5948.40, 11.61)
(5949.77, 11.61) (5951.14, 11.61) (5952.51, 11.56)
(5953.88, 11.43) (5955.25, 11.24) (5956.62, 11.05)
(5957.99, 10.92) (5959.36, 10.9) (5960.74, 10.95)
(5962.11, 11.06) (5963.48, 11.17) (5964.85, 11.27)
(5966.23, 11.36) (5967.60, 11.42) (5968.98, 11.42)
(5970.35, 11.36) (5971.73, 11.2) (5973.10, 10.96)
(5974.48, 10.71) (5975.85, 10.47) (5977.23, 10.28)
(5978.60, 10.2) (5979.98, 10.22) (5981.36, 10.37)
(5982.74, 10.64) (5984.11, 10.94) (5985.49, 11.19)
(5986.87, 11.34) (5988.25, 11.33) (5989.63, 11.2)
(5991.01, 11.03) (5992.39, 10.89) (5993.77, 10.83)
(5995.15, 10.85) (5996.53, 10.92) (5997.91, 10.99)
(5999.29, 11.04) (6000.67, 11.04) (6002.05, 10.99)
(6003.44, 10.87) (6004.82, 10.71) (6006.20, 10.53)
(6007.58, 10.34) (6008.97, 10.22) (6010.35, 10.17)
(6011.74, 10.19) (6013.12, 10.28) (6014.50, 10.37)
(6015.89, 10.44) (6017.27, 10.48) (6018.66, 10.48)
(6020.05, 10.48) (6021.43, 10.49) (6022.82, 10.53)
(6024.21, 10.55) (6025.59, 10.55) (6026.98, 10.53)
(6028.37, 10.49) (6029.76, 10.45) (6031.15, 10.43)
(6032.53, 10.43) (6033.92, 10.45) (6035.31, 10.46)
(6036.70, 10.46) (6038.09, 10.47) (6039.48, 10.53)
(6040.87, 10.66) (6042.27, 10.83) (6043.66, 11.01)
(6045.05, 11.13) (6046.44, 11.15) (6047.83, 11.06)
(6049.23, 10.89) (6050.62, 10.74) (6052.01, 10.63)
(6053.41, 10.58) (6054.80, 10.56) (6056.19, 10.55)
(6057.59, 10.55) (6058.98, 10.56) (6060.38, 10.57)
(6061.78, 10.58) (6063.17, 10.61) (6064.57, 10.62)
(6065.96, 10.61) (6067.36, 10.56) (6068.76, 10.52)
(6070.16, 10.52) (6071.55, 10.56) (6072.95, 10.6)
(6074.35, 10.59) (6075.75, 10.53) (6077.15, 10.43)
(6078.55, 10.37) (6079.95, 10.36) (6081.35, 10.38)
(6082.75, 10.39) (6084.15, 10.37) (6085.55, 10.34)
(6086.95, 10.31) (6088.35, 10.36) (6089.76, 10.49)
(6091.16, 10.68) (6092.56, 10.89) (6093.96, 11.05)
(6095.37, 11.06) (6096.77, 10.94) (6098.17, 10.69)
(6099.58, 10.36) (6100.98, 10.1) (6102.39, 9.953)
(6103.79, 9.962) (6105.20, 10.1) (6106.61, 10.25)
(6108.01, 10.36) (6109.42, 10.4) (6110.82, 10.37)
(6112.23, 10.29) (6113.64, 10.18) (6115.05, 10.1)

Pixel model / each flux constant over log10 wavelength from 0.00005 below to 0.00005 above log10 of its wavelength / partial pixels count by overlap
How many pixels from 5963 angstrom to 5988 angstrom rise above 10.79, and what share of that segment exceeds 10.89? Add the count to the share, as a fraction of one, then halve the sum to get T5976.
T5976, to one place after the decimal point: 5.8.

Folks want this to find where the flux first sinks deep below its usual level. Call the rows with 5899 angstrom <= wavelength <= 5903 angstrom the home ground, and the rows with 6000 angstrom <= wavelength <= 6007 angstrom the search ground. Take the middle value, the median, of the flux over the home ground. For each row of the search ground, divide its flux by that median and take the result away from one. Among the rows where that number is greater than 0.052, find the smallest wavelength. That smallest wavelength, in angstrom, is 6004.82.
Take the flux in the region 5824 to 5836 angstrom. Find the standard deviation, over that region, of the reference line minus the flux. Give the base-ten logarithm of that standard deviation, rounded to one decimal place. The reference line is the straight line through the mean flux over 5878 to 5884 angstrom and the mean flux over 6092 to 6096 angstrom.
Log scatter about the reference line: -0.9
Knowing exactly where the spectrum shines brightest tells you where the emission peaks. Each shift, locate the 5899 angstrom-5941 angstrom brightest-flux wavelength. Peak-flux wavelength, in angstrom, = 5904.73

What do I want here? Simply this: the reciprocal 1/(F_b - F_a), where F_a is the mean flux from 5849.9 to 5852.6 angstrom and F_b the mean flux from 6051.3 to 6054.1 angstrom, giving -2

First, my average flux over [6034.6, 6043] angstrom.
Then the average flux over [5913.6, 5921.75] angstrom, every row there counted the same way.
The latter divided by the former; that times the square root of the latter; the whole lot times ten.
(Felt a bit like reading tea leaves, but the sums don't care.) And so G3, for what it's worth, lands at 33.7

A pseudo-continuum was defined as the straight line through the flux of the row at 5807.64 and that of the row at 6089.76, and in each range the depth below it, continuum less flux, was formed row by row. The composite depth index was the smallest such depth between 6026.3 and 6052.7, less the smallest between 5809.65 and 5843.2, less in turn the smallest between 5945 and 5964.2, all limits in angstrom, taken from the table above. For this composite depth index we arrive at 0.35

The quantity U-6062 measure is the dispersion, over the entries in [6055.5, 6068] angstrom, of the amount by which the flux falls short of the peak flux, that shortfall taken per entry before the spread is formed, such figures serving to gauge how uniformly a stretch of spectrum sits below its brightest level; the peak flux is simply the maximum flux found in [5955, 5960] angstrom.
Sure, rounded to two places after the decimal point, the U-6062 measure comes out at 0.03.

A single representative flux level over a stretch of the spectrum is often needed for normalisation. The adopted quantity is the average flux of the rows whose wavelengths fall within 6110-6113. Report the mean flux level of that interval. 10.3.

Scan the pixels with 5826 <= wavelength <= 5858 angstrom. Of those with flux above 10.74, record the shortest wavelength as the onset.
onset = 5826.39 angstrom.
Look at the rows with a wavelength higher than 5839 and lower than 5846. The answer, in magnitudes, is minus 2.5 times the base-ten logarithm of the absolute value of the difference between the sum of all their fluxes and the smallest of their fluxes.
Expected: -4.142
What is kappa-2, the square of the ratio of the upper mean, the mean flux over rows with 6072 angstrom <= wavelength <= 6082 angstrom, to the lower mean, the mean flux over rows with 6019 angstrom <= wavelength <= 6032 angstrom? 0.99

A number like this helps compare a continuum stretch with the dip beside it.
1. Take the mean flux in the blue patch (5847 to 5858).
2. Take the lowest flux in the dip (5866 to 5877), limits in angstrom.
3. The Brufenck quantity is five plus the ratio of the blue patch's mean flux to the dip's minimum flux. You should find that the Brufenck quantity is 6.00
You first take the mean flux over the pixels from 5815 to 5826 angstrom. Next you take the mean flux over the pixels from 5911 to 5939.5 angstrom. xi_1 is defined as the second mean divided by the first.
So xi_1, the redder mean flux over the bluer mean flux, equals 0.966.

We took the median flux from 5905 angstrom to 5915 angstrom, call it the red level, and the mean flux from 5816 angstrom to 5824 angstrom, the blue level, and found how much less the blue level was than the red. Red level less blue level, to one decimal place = -0.4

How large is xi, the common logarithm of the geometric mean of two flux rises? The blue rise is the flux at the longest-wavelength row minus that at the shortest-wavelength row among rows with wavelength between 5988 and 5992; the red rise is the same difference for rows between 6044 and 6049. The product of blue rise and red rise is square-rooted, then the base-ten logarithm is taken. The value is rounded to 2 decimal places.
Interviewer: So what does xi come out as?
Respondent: -0.84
